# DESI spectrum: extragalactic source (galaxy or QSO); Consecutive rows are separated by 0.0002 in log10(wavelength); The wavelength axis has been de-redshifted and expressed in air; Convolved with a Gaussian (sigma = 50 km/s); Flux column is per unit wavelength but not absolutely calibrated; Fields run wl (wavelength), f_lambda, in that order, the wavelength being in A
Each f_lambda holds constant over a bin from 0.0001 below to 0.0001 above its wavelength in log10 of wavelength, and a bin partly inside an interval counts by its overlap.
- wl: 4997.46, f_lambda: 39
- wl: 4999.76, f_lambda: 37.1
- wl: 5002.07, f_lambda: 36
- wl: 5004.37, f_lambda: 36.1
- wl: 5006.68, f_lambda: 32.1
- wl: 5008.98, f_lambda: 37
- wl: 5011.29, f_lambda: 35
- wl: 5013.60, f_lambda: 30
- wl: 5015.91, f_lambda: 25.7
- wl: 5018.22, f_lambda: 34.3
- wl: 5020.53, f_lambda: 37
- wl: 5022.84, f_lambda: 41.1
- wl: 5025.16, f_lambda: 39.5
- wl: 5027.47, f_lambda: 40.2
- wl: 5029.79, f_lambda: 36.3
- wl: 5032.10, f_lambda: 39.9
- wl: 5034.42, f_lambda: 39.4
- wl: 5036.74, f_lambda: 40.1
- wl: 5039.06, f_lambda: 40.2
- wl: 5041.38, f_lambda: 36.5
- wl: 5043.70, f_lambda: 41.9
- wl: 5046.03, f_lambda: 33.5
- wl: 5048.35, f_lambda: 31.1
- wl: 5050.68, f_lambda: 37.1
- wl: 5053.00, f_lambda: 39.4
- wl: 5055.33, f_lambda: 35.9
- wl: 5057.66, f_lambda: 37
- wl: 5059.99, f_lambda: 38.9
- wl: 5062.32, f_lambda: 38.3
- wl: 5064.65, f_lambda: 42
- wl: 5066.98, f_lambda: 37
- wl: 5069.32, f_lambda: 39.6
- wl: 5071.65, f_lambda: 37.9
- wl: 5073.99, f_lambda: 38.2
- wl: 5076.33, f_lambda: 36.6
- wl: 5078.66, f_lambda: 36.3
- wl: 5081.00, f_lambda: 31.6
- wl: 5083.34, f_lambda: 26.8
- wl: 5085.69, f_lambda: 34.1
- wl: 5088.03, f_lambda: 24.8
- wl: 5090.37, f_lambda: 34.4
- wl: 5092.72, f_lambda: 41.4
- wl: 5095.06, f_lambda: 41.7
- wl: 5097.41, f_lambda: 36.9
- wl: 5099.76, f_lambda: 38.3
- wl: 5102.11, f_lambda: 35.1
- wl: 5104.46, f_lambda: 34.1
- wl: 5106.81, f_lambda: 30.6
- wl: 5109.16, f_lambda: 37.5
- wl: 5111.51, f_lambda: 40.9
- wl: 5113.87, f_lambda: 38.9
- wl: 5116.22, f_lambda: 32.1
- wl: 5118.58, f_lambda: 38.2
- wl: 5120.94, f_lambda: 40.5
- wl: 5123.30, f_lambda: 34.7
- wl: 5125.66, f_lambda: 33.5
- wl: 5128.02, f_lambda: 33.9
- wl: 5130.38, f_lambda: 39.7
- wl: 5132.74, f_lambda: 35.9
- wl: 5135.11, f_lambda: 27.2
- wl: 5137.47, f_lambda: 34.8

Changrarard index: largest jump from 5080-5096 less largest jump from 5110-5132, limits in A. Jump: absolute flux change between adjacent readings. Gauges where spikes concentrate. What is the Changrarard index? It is 2.8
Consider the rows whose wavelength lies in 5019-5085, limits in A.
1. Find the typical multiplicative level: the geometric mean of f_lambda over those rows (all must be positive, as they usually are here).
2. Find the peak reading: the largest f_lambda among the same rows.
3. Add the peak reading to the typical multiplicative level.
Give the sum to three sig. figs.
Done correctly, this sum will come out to 79.3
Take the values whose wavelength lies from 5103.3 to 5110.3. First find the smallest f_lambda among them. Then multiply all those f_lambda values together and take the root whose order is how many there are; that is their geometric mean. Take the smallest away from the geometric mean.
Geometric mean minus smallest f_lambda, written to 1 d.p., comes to 3.3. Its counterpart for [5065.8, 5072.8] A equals 1.2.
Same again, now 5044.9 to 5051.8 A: 2.7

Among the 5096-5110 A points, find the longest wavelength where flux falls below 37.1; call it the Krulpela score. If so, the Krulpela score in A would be 5106.81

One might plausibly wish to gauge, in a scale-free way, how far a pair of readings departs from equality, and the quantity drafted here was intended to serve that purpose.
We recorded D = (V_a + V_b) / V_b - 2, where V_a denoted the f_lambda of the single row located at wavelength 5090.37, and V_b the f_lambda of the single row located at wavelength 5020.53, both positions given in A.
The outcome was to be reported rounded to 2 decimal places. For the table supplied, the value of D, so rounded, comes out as -0.07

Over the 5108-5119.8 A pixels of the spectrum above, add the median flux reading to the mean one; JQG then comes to 75.7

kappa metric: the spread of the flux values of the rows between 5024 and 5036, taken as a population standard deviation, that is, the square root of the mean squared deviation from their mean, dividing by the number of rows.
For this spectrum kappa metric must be 1.4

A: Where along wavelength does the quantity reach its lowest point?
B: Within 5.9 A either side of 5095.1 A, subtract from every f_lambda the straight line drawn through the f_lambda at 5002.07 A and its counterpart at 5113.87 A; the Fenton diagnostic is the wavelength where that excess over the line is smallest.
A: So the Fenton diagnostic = 5090.37 A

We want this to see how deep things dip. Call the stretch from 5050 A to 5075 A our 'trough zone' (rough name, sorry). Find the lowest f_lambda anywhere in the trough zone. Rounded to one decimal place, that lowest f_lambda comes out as 35.9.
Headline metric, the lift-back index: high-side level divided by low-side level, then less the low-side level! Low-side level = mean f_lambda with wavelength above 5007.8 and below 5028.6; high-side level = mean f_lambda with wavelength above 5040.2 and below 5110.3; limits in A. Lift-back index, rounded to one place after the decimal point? -34.5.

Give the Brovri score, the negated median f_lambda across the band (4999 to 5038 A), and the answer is -37.0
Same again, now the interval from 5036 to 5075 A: -38.2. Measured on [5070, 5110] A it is -36.3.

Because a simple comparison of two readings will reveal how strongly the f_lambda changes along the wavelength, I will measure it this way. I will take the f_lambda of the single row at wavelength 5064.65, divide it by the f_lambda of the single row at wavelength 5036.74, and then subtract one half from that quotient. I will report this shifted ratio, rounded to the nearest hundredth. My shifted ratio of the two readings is 0.55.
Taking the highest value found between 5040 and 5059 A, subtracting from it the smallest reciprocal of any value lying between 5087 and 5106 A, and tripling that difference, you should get 126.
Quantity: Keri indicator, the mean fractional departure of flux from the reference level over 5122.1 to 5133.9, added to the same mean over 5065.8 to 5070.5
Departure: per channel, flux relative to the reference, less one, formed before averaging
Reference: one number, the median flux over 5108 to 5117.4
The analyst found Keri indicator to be -0.07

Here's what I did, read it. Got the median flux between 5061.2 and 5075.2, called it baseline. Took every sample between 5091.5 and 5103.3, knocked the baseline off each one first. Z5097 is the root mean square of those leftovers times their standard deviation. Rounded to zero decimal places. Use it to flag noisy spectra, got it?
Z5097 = 7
